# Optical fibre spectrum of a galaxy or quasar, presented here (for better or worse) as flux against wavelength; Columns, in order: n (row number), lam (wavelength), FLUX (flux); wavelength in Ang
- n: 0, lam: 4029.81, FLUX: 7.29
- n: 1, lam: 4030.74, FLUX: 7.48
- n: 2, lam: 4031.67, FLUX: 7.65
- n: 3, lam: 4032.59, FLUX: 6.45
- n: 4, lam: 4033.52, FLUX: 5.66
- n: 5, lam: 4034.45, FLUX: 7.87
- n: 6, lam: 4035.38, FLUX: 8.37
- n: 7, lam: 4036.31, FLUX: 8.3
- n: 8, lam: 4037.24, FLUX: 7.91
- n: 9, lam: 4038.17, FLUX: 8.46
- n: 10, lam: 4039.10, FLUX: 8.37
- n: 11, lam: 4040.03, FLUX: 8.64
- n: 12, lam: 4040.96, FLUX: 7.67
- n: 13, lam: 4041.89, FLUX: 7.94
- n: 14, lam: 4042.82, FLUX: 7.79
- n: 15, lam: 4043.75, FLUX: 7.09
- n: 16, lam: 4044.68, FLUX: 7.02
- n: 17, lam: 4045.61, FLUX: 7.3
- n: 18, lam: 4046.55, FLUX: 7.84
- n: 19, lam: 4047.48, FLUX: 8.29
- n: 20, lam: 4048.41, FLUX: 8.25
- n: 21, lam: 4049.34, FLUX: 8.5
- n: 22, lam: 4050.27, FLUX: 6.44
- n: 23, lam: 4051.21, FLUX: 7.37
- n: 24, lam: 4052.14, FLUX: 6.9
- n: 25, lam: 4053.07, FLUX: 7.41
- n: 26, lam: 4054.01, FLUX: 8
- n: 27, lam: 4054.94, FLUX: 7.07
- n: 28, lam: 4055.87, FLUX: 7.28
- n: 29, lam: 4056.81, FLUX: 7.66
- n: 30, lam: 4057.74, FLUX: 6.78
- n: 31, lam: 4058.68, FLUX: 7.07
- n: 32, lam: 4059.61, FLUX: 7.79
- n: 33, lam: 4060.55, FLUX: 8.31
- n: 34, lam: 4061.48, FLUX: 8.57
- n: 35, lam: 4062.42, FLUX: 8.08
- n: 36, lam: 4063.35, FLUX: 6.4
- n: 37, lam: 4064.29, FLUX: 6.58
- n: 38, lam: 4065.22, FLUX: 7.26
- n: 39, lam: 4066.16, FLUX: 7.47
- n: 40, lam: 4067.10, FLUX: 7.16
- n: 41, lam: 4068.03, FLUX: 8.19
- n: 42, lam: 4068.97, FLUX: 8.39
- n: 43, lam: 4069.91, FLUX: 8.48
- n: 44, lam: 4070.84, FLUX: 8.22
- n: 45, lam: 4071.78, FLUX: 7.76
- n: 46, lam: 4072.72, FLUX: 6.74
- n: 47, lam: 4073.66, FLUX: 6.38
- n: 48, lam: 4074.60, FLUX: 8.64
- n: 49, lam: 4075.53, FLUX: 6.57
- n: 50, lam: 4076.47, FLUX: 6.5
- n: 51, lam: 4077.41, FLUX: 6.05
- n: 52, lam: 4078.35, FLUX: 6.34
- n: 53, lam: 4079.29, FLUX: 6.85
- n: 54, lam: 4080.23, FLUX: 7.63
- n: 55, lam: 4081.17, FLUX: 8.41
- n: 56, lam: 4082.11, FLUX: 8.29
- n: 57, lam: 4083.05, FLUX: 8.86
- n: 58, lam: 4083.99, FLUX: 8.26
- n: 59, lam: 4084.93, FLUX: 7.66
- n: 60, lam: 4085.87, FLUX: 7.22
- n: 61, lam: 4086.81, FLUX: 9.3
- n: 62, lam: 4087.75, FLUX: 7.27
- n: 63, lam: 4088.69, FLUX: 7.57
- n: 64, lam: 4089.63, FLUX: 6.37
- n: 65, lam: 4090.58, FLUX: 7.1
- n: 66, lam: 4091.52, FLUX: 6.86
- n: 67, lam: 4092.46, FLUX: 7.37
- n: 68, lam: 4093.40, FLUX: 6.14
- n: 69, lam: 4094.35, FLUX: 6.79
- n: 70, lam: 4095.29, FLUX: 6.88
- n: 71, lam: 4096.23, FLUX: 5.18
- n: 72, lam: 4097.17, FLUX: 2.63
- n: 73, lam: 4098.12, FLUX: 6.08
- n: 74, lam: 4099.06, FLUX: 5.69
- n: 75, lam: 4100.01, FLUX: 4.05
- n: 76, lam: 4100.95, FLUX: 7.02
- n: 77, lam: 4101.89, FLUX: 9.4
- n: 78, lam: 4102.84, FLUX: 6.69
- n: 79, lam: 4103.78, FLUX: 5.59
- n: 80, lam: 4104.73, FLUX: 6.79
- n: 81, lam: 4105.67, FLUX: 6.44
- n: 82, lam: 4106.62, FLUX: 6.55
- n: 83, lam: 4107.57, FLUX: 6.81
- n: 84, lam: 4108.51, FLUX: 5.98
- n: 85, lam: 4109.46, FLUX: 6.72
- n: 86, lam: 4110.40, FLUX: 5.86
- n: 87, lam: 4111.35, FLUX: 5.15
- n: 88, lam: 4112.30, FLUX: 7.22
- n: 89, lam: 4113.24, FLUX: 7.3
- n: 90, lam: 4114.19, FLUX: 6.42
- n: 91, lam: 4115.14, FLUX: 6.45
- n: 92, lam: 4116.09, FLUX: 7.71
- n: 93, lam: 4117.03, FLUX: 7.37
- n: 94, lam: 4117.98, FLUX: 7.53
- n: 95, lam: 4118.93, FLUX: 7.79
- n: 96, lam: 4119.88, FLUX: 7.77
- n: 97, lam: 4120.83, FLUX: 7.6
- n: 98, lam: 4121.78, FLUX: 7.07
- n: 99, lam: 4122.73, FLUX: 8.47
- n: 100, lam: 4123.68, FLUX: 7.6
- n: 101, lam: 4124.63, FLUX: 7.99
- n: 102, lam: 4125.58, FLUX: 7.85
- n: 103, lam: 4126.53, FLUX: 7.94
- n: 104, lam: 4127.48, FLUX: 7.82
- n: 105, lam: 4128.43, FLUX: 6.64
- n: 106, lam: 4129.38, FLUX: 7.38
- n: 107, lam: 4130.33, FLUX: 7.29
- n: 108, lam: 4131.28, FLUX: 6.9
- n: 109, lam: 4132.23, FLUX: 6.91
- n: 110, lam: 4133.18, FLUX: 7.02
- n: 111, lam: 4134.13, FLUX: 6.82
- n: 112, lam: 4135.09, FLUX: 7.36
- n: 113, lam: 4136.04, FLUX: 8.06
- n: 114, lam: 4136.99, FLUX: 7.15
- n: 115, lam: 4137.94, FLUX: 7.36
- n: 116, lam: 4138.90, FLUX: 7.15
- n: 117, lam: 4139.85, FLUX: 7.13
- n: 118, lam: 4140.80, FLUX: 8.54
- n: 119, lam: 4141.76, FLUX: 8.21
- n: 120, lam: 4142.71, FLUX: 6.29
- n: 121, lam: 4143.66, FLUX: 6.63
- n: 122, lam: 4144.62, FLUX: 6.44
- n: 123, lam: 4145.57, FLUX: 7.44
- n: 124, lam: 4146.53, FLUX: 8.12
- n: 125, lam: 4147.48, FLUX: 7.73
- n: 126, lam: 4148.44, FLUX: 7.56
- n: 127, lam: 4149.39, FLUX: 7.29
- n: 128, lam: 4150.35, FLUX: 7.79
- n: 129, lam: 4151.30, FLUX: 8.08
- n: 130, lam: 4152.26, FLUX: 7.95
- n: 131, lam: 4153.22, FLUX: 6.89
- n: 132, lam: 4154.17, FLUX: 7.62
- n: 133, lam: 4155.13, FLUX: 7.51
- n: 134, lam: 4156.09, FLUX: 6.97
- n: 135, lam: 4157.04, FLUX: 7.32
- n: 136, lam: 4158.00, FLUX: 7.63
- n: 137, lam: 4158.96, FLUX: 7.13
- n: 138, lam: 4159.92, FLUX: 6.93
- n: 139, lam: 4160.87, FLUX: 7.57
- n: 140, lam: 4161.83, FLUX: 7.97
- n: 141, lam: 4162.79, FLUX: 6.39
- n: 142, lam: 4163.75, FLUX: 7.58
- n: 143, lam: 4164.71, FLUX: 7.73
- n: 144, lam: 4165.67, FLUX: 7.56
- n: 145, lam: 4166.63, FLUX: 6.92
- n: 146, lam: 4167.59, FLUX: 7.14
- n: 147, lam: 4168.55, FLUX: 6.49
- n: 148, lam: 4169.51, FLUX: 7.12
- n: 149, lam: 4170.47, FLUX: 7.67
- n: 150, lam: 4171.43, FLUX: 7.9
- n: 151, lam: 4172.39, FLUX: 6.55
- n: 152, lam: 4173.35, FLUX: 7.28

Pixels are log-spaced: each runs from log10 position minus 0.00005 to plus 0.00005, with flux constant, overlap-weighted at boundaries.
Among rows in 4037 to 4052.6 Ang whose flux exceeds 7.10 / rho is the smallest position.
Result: 4037.24 Ang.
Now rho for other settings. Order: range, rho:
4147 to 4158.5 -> 4147.48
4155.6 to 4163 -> 4157.04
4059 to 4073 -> 4059.61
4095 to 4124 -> 4101.89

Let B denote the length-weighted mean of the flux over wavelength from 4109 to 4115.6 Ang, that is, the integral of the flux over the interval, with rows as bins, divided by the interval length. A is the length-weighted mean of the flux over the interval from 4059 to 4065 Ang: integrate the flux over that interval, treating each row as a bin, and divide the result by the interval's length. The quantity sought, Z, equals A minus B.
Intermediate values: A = 7.6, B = 6.4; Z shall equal 1.2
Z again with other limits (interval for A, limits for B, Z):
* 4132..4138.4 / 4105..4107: 0.7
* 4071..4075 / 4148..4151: -0.2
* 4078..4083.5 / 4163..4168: 0.4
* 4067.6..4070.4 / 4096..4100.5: 3.6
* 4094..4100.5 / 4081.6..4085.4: -3.0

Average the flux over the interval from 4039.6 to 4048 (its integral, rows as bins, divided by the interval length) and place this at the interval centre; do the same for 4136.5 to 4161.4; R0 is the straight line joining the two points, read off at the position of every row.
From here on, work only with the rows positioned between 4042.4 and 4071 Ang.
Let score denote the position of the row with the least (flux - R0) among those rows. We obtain 4050.27 Ang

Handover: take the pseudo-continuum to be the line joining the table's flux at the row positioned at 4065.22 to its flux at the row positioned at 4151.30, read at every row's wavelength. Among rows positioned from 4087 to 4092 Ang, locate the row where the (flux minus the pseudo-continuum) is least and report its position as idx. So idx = 4089.63 Ang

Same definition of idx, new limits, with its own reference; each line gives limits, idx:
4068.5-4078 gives 4077.41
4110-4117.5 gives 4111.35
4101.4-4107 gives 4103.78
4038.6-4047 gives 4044.68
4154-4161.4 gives 4159.92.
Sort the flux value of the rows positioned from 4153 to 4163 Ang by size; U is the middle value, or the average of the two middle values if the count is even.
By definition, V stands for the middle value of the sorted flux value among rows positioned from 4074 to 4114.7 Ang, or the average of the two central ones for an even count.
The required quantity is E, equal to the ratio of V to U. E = 0.93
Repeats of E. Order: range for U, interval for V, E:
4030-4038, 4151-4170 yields 0.96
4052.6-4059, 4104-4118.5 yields 0.92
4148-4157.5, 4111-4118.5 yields 0.96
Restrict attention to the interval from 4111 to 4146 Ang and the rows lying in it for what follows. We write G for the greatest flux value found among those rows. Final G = 8.54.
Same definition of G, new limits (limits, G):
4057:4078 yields 8.64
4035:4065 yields 8.64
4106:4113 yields 7.22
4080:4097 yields 9.3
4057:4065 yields 8.57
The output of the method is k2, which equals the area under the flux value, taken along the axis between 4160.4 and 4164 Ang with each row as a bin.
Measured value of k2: 26.5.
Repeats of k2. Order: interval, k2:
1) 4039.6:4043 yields 27.3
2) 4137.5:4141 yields 26.1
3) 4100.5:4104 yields 25.5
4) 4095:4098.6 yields 18.4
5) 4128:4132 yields 28.2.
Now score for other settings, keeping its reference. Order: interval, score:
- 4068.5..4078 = 4077.41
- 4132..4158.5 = 4142.71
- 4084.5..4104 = 4097.17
